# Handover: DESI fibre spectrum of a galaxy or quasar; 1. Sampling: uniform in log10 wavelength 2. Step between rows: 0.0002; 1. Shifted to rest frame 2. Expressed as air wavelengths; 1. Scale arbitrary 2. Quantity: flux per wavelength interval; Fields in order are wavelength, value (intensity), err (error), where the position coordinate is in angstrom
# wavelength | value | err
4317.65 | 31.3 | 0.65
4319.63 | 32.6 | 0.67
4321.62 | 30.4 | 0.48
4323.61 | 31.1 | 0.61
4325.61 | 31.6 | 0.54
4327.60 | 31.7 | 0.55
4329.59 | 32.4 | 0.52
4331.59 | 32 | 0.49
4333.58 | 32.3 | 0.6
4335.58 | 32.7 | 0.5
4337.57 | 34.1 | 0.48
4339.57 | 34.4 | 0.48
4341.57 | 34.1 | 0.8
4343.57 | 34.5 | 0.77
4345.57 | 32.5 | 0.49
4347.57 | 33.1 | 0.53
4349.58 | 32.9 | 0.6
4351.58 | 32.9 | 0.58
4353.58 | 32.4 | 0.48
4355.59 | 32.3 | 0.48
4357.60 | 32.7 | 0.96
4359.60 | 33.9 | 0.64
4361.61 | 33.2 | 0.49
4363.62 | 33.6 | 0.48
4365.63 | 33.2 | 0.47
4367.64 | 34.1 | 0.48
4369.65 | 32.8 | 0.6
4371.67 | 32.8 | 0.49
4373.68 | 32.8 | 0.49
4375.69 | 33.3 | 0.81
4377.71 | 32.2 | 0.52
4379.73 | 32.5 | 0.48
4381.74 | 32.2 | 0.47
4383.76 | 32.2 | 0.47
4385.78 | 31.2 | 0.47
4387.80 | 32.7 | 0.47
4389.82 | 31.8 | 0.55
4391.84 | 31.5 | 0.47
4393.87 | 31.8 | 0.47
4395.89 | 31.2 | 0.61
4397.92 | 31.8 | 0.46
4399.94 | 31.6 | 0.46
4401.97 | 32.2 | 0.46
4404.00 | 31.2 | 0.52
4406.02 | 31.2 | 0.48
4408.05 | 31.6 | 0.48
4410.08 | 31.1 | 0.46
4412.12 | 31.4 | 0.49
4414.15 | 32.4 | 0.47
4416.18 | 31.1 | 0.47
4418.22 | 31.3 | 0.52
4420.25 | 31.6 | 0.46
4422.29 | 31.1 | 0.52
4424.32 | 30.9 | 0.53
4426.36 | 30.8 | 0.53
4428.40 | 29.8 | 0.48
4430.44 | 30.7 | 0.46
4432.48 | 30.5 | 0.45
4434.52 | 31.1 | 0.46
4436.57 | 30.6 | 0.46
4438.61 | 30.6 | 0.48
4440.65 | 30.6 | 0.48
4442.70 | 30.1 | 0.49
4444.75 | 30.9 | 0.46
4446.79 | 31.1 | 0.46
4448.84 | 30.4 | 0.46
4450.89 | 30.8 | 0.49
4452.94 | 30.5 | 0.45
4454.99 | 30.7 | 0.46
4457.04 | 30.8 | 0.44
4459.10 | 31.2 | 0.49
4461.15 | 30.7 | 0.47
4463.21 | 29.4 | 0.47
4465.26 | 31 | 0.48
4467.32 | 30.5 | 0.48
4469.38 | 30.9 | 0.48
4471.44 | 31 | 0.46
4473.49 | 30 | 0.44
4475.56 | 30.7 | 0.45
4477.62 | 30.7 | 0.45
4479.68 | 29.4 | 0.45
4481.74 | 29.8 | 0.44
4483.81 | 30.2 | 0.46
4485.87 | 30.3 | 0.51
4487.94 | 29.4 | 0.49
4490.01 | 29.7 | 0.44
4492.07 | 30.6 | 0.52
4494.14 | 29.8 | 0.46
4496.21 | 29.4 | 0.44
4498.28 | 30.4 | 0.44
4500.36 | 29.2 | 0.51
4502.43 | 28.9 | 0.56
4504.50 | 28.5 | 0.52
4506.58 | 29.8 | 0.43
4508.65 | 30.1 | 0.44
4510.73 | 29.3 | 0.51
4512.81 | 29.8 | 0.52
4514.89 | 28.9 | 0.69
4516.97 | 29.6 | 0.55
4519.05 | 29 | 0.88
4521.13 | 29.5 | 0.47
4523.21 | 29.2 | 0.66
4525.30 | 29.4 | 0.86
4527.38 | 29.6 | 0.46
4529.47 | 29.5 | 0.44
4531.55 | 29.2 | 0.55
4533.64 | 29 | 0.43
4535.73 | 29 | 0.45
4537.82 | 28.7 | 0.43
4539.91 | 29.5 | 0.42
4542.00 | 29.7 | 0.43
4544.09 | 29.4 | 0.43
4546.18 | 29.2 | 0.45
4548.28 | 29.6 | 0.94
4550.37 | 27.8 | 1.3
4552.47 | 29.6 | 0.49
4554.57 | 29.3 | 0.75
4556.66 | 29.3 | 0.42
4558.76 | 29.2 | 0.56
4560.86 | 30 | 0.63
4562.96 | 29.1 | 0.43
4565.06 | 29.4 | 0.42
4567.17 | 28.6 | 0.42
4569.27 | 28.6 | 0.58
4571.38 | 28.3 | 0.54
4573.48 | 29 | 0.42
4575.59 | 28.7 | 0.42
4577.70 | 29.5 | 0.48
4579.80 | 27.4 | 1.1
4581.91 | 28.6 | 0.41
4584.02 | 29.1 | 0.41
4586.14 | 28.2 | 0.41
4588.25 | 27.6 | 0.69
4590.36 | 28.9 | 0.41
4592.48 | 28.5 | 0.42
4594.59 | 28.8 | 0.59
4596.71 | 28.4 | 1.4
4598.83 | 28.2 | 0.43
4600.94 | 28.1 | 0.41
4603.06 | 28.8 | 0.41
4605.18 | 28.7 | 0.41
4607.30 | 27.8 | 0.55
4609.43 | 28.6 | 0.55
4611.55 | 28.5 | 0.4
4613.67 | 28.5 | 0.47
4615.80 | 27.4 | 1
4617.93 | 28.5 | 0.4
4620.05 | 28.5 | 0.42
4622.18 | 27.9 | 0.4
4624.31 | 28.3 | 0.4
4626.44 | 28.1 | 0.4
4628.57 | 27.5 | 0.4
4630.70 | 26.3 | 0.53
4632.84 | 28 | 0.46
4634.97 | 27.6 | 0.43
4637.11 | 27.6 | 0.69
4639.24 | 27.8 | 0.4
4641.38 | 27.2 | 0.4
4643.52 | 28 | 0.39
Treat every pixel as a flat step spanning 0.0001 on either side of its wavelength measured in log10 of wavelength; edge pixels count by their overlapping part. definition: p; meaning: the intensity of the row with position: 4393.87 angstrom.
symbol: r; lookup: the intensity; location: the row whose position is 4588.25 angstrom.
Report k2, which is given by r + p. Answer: 59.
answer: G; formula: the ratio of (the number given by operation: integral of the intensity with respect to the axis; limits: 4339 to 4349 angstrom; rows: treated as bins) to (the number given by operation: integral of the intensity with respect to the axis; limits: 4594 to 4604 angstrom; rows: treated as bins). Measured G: 1.18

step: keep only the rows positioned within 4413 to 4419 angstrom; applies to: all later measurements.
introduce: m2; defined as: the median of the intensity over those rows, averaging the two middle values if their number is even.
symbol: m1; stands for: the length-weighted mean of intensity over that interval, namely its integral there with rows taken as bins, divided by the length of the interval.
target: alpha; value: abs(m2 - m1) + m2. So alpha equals 32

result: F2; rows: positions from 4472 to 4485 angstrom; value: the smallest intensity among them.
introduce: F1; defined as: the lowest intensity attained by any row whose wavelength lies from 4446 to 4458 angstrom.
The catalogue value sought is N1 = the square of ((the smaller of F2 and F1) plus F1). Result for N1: 3576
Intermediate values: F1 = 30.4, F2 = 29.4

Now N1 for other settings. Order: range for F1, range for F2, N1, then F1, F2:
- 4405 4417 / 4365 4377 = 3869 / 31.1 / 32.8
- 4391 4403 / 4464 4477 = 3745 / 31.2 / 30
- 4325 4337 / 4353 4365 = 3994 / 31.6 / 32.3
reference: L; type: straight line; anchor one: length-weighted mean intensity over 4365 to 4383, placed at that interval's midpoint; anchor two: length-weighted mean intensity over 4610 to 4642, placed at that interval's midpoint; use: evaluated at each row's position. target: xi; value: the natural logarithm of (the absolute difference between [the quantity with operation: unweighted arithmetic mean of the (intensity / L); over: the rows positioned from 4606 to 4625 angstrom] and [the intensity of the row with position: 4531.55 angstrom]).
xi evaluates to 3.34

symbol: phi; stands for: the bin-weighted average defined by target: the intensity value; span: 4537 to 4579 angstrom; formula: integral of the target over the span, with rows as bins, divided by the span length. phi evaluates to 29.1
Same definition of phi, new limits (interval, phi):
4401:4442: 31.1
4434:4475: 30.6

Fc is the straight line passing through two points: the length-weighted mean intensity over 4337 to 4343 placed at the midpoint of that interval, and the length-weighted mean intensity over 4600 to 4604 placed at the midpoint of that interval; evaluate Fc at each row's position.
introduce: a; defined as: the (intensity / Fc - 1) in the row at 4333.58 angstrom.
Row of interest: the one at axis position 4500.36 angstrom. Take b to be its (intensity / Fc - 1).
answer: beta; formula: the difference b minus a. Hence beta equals 0.011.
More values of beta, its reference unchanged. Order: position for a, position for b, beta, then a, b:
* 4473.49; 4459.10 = 0.028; -0.041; -0.012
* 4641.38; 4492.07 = 0.005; -0.014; -0.009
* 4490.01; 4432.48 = -0.013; -0.039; -0.052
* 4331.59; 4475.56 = 0.053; -0.070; -0.017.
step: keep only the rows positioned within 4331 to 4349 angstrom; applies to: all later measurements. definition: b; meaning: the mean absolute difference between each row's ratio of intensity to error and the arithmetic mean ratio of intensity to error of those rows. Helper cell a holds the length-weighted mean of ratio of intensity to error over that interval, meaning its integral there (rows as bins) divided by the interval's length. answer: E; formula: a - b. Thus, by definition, 51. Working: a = 60.1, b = 8.9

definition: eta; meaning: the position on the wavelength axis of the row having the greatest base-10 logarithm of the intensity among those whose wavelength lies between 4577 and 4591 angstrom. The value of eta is 4577.70 angstrom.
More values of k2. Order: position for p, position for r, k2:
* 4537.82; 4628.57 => 56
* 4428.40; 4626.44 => 58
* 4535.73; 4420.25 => 61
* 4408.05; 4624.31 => 60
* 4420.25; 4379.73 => 64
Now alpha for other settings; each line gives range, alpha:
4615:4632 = 28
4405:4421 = 31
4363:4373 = 33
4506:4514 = 30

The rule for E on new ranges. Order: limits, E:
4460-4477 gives 64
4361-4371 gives 62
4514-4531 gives 38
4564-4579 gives 55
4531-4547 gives 62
